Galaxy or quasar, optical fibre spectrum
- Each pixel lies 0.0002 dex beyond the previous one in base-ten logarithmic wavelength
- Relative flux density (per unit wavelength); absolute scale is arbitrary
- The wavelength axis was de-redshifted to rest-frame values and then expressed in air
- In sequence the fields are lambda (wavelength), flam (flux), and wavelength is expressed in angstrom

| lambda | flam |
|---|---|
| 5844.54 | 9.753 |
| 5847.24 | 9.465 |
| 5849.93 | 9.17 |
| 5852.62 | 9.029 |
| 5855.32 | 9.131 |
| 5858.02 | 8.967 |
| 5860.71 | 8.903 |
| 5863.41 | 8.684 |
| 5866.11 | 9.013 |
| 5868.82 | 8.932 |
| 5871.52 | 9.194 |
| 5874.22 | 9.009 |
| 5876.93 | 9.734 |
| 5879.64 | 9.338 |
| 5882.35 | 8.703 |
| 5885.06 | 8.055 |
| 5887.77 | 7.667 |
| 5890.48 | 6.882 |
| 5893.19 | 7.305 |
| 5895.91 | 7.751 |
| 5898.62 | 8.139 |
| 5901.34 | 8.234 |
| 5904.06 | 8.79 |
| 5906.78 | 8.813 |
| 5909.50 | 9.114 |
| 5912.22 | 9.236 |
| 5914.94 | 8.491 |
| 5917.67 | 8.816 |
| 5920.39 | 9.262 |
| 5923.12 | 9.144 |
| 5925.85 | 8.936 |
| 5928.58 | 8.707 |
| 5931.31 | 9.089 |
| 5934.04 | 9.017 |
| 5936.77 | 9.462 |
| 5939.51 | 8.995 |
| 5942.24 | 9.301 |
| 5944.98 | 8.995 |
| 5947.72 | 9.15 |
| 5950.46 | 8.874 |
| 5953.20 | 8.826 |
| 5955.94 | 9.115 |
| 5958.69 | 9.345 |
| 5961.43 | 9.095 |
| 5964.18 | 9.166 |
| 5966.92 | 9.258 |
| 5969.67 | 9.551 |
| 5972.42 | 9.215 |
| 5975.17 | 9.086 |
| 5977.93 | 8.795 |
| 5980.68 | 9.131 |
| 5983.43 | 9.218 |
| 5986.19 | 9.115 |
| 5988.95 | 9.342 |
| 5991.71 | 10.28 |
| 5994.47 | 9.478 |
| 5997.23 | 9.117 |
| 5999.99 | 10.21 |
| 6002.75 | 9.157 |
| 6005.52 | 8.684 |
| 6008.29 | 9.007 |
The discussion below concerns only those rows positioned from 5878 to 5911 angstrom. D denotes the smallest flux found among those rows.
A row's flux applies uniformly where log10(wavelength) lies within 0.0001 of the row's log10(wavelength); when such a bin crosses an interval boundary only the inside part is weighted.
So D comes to 6.882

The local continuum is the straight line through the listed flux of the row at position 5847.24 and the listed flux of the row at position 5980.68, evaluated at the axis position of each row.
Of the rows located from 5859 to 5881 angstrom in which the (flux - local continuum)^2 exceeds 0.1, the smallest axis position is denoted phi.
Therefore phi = 5860.71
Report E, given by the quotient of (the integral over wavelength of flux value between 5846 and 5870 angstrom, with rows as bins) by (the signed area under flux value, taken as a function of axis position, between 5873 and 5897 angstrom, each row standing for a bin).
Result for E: 1.09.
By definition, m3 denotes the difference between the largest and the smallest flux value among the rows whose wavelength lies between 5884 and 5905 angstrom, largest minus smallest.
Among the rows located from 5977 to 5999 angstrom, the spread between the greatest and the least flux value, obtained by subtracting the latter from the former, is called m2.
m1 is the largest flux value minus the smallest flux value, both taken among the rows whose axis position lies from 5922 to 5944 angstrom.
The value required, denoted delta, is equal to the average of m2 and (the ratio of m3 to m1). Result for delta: 2.01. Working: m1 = 0.755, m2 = 1.5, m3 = 1.9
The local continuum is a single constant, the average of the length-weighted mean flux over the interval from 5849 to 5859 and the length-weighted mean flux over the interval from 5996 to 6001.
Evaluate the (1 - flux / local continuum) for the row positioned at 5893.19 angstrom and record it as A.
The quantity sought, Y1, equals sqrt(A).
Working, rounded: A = 0.219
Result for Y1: 0.468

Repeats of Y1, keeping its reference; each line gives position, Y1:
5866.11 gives 0.192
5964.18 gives 0.143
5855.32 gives 0.156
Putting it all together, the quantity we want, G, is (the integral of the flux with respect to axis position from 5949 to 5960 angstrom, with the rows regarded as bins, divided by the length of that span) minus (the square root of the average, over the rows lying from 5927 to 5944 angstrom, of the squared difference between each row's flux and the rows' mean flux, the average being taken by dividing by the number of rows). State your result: 8.8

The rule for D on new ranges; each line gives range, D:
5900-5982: 8.234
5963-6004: 8.795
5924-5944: 8.707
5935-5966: 8.826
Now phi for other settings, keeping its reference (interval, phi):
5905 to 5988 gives 5906.78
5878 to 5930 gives 5882.35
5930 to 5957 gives 5950.46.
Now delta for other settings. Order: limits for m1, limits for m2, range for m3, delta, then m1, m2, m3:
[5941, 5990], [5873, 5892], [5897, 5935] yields 2.17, 0.756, 2.9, 1.1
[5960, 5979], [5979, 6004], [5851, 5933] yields 2.47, 0.756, 1.2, 2.9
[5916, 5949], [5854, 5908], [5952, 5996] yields 2.41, 0.755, 2.9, 1.5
